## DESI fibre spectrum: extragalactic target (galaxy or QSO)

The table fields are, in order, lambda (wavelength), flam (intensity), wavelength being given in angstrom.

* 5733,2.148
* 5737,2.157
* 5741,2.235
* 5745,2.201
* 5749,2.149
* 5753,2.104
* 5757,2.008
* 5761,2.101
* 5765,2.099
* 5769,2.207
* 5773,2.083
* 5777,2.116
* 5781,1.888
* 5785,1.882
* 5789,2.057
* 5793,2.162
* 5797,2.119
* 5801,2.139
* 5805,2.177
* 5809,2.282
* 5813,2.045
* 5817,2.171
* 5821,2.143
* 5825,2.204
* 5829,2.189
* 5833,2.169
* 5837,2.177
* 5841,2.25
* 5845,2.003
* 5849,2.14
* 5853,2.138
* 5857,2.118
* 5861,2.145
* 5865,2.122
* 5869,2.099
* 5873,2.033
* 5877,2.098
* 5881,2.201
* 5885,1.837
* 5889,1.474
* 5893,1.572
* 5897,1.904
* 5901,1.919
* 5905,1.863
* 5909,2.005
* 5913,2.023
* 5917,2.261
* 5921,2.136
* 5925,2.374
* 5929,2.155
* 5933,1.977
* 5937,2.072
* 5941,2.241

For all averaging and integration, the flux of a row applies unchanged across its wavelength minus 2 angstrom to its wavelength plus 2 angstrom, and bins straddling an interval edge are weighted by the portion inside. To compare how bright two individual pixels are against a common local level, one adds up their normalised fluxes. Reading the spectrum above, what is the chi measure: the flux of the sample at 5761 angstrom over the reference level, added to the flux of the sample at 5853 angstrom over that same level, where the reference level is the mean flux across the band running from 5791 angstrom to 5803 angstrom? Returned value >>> 1.98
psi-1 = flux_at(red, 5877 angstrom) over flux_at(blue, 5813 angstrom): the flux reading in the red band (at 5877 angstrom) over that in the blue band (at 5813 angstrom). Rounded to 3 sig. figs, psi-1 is 1.03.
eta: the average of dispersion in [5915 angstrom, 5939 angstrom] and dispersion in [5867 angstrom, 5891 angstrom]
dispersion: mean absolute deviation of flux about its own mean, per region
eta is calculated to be 0.152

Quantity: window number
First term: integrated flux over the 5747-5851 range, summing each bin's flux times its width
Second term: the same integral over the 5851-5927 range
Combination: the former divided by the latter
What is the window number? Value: 1.44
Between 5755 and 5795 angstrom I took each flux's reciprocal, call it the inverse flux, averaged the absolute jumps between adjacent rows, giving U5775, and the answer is 0.023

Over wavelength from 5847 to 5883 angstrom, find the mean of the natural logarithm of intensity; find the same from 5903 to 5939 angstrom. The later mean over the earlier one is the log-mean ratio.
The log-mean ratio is 0.98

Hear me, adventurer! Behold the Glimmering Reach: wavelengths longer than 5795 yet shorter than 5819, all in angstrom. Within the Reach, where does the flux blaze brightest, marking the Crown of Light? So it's 5809 angstrom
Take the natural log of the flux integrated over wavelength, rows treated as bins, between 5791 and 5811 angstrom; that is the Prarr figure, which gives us 3.8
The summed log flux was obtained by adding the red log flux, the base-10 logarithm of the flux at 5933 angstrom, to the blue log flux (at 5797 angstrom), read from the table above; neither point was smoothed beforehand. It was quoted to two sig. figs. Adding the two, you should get 0.62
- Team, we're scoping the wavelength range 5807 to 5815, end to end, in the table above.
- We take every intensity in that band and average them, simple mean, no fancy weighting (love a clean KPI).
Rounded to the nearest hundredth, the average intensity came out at 2.16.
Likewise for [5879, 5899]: 1.80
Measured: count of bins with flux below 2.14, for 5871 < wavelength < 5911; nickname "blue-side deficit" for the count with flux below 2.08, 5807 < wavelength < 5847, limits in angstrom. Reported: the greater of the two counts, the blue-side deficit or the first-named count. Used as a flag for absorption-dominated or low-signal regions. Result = 9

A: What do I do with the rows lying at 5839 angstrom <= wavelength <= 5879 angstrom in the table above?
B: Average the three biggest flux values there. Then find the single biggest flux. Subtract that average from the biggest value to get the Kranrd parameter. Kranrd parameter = 0.072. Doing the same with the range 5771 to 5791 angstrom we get 0.031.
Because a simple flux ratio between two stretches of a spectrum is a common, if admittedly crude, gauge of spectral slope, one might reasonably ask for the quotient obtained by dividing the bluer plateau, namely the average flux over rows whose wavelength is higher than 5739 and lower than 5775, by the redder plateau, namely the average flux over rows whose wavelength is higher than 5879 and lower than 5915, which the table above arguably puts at 1.14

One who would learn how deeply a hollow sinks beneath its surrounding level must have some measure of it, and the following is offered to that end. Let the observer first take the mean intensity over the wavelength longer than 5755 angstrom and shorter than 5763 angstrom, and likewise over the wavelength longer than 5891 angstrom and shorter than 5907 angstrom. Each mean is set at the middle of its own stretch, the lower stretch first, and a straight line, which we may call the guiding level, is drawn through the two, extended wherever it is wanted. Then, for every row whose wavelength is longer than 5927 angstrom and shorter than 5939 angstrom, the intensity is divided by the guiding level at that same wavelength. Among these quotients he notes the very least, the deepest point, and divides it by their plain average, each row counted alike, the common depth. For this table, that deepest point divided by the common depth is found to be 0.956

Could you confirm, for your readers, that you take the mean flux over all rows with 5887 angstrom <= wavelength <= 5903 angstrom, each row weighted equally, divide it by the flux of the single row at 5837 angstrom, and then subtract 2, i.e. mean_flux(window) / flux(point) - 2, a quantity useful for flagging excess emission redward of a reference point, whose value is -1.21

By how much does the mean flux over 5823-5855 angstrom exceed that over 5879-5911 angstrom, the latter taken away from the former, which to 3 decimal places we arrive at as 0.312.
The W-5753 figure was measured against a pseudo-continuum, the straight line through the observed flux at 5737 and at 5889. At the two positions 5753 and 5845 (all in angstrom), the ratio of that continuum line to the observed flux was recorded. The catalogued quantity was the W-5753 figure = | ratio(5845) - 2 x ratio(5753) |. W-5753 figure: 1.15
